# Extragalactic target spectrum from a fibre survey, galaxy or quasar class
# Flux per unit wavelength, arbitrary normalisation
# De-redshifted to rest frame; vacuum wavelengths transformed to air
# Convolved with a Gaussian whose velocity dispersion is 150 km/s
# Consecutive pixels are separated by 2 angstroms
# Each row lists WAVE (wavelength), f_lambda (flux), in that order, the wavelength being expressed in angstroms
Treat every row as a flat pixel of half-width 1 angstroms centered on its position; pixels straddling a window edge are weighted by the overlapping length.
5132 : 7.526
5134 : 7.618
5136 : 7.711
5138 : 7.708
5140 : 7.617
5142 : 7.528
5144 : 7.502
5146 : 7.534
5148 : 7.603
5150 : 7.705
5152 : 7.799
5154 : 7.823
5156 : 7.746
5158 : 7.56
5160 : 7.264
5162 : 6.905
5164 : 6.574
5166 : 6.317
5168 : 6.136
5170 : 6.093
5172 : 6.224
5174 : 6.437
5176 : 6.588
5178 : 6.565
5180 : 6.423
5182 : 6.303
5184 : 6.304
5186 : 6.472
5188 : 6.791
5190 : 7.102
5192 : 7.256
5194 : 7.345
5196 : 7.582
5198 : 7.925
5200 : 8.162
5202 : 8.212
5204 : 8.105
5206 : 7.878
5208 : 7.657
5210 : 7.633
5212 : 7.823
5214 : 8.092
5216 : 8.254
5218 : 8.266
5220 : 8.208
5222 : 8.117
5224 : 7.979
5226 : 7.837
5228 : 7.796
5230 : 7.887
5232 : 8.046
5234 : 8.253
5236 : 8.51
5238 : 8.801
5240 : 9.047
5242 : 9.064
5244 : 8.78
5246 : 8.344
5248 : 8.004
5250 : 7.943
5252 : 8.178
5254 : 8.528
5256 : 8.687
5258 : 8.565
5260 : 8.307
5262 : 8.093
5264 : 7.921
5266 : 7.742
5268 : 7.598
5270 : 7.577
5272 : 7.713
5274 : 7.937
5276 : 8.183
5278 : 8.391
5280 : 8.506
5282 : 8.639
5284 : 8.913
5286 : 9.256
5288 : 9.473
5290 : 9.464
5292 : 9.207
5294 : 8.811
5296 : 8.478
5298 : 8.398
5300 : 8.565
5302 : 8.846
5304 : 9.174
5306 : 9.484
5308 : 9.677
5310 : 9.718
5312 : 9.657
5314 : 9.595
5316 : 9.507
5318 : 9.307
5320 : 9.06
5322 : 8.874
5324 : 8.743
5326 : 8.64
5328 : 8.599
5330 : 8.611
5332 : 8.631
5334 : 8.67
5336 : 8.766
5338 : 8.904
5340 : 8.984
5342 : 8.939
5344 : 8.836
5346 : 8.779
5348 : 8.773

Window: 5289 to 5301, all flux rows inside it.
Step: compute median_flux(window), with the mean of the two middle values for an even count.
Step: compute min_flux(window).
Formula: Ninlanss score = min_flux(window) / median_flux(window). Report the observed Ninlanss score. 0.967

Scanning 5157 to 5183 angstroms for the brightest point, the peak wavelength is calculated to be 5158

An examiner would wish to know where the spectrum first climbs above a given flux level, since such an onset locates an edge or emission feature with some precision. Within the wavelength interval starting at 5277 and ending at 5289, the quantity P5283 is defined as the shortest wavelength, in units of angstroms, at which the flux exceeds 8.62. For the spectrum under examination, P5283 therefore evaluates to 5282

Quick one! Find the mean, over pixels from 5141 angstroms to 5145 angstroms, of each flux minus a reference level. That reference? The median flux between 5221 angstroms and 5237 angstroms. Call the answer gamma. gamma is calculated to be -0.50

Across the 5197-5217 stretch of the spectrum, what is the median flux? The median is 8.0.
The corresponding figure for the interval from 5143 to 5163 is 7.6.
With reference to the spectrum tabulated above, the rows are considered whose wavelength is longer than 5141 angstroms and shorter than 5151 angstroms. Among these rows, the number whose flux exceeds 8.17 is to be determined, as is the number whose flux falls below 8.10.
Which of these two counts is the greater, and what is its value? 5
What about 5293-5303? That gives 5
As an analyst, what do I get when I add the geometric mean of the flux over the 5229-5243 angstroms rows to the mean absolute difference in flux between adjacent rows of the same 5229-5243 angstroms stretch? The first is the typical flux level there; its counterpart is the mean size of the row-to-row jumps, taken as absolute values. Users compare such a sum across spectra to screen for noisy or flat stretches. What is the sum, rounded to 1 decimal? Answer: 8.7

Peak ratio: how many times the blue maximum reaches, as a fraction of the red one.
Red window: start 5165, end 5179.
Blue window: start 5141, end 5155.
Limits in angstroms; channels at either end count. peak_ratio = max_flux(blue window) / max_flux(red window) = 1.19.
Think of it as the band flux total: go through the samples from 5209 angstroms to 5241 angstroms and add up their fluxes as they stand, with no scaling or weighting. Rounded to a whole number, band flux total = 131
